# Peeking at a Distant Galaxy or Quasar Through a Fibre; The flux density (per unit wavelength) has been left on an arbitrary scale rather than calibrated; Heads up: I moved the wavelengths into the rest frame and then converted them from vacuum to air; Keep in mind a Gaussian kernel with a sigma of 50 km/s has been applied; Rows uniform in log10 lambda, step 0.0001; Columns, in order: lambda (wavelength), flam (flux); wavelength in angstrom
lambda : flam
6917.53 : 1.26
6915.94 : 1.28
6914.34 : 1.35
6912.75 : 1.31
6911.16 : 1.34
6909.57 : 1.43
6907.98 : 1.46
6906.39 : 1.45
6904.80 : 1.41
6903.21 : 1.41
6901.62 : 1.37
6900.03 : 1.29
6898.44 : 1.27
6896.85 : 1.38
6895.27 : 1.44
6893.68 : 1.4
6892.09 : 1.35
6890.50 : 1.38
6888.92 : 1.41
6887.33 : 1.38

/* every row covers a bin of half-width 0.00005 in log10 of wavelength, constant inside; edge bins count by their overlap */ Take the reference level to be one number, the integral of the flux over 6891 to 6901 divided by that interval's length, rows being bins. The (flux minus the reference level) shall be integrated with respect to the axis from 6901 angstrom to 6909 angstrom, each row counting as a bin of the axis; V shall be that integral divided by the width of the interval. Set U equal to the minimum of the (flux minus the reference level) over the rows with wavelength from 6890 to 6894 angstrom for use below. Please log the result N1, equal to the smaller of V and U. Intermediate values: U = -0.01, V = 0.07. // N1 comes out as -0.01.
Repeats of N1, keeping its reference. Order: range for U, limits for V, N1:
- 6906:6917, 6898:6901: -0.08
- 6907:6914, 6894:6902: -0.05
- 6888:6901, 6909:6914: -0.09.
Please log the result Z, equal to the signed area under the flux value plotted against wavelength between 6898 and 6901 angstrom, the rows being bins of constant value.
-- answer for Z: 3.86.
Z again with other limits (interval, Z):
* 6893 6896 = 4.26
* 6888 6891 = 4.19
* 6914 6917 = 3.91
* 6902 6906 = 5.64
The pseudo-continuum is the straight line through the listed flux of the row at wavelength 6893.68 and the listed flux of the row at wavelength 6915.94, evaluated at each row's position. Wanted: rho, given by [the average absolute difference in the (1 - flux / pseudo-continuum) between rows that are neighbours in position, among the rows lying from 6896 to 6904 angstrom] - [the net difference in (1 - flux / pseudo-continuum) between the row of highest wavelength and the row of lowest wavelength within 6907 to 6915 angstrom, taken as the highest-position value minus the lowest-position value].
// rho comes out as -0.007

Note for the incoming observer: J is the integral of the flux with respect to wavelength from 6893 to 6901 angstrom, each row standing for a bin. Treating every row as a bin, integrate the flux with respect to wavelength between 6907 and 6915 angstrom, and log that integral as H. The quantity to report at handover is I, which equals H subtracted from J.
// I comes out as -0.2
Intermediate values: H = 11.05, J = 10.8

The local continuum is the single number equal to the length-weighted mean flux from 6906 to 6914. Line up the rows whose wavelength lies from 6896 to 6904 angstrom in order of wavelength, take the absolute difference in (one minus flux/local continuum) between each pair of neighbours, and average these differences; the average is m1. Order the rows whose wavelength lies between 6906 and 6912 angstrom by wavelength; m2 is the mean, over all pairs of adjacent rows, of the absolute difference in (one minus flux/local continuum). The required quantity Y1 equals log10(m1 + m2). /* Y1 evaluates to -1.12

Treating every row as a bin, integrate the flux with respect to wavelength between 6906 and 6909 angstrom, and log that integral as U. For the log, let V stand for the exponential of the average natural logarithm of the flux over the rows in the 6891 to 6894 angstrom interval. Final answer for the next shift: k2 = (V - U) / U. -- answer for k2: -0.685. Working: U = 4.36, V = 1.37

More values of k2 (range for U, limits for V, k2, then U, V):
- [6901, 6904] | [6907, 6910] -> -0.654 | 4.17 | 1.44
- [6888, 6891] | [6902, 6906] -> -0.664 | 4.19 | 1.41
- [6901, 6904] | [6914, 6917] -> -0.685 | 4.17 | 1.31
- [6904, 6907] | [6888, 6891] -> -0.675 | 4.29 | 1.39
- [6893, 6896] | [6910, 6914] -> -0.689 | 4.26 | 1.32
